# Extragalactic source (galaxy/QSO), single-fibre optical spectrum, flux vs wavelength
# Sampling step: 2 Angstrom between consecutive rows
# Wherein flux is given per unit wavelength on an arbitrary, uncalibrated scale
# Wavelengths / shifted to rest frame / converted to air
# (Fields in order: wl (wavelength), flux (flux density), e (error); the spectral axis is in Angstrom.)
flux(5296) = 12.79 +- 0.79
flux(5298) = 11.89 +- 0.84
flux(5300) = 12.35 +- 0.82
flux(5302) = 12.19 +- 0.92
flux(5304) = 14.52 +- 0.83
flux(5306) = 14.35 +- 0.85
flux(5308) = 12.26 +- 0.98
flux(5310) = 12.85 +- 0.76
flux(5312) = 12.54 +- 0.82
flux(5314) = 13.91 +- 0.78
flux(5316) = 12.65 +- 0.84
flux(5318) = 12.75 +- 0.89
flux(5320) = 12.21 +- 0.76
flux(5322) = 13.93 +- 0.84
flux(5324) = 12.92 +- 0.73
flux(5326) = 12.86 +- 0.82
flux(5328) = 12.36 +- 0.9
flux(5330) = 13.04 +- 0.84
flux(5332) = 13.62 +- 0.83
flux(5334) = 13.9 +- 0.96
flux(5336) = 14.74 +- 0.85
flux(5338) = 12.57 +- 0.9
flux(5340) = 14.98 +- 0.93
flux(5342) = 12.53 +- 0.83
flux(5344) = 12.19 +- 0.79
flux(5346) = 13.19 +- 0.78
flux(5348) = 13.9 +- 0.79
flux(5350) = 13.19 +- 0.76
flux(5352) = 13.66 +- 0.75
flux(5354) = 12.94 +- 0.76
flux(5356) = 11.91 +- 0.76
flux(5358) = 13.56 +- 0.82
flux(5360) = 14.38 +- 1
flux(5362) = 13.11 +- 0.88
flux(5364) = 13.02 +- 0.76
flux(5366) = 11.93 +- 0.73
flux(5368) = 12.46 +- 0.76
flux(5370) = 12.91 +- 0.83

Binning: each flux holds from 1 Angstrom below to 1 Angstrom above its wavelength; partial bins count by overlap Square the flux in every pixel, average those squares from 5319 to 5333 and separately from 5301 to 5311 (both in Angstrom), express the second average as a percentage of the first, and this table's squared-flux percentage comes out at 104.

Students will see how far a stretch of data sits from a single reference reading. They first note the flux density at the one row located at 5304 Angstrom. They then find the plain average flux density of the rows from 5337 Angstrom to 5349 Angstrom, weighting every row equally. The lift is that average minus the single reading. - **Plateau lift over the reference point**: -1.3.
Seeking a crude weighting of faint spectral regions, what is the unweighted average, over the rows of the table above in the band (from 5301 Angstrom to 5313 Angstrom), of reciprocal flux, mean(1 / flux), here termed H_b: 0.0766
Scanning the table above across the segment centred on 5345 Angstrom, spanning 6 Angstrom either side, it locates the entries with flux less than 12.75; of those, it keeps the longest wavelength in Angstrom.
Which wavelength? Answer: 5344 Angstrom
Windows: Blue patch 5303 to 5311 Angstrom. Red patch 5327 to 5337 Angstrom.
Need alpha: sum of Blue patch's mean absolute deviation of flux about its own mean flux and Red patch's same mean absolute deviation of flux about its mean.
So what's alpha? 1.61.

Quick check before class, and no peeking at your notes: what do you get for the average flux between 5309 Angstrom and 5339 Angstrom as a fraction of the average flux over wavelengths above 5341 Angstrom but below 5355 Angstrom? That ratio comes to 1.00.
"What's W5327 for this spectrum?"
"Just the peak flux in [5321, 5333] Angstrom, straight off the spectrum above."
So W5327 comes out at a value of 13.93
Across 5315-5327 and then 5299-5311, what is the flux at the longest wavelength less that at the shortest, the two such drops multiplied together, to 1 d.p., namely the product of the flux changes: 0.1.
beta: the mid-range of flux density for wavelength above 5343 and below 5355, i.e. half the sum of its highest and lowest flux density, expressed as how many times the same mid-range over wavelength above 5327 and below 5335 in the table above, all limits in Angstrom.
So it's 0.994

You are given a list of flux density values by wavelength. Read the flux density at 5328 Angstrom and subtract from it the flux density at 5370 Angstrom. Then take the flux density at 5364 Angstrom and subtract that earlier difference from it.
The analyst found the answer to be 13.6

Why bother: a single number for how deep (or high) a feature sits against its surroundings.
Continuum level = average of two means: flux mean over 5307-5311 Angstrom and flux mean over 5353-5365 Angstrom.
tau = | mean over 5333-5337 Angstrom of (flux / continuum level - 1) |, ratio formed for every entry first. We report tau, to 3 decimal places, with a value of 0.114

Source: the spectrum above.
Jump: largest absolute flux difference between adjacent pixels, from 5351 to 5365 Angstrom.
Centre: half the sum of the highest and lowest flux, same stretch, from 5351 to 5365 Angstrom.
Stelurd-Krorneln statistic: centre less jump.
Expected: 11.5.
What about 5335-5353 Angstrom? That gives 11.1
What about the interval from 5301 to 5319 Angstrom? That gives 11.0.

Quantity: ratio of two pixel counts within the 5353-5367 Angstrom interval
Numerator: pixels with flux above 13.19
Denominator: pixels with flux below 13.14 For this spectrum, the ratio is 0.40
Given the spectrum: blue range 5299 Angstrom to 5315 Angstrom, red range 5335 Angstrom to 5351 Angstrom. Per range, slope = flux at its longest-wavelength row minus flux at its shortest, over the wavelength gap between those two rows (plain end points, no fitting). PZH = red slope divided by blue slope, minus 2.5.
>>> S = -3.5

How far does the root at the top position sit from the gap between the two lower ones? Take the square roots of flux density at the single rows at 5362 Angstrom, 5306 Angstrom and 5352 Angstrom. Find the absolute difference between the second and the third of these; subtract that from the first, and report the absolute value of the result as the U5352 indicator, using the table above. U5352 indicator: 3.53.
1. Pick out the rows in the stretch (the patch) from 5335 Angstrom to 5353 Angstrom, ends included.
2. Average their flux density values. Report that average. 13.44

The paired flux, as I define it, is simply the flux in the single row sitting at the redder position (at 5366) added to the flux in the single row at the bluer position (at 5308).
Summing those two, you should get 24.2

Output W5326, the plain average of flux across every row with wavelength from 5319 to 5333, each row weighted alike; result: 13.0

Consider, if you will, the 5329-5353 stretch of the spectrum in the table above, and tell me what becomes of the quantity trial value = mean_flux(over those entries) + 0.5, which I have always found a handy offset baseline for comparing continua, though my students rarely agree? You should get 13.96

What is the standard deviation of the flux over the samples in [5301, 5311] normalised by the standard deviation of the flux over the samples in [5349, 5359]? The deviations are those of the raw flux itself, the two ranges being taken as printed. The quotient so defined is 1.6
